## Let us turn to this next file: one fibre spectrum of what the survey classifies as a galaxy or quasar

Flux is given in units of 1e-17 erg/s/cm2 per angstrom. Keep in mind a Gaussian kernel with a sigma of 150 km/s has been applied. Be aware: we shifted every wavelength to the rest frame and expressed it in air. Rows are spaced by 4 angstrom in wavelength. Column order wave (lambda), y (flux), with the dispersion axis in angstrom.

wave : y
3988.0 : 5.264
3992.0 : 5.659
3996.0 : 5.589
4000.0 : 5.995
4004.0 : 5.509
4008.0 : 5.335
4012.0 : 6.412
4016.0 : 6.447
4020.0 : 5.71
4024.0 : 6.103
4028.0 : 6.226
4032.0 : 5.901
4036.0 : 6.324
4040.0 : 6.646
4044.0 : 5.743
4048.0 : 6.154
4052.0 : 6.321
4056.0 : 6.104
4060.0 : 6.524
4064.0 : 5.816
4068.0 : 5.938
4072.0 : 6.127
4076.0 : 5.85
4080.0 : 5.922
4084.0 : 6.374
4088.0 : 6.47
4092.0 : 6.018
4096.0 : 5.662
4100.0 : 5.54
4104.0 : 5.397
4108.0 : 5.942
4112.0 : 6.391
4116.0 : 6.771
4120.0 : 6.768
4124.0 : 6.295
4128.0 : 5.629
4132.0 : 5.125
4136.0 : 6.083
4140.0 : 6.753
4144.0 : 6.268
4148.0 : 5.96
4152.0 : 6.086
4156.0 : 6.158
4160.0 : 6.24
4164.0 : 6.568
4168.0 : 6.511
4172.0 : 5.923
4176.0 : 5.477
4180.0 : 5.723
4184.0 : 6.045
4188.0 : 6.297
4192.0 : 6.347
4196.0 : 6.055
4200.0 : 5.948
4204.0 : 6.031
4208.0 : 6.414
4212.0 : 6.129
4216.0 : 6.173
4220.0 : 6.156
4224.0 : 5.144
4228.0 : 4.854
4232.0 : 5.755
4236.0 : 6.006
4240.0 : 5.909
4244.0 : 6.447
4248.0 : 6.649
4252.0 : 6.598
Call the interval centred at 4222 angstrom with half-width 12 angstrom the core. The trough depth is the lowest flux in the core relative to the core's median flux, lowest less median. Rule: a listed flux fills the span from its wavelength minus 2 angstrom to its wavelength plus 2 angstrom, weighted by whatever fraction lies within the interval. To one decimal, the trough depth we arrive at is -1.1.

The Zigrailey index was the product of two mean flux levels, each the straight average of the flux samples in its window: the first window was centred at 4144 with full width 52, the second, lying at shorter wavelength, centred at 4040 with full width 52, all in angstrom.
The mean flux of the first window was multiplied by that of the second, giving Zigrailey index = 38.1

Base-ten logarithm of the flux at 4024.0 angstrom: 0.786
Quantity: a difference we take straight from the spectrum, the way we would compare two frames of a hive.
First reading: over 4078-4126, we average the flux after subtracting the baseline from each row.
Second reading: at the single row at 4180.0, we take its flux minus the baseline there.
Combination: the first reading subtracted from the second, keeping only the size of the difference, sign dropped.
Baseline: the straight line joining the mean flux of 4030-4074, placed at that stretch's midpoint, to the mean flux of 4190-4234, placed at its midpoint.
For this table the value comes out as 0.29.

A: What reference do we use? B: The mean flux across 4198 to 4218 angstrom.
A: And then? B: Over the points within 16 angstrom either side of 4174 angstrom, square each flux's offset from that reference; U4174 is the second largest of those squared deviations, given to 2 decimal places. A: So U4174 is 0.18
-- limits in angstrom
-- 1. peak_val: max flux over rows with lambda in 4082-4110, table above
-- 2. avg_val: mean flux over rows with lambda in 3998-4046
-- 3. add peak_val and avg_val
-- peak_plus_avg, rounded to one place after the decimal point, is 12.5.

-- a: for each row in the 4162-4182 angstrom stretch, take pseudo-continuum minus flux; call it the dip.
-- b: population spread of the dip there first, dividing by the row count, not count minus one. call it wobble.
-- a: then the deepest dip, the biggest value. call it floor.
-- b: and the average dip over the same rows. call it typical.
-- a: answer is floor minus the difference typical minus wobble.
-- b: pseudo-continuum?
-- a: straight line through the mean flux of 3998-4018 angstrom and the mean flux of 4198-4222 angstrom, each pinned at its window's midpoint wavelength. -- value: 1.0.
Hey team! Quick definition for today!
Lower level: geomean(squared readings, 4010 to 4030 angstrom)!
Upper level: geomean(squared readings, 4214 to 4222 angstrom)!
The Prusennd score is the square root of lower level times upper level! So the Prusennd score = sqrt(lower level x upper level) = 38.1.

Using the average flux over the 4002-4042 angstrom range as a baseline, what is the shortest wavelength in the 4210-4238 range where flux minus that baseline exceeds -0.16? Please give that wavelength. 4212.0 angstrom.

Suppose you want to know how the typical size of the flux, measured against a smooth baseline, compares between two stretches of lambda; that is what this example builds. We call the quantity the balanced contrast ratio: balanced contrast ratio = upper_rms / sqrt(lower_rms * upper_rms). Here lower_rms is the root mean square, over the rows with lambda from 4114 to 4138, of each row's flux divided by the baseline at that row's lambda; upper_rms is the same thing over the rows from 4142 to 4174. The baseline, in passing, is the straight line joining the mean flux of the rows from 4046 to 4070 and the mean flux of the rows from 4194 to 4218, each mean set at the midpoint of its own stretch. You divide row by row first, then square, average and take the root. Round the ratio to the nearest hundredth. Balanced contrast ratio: 1.01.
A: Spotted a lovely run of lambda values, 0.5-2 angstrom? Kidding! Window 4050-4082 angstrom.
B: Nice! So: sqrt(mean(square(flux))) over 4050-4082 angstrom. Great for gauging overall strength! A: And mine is 6.08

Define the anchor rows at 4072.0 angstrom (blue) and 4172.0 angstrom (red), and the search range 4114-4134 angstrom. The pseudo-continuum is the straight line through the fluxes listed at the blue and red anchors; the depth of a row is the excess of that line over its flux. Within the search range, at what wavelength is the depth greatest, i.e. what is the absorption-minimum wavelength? 4132.0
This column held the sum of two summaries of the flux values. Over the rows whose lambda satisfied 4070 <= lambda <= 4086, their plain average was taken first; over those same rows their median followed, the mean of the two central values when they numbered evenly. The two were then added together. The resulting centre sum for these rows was 12.1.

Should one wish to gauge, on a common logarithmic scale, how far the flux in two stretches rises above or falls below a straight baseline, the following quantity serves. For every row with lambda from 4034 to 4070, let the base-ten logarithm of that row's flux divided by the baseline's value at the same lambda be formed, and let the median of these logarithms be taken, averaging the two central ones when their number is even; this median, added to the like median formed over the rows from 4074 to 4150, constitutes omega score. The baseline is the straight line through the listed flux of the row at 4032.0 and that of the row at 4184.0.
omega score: 0.021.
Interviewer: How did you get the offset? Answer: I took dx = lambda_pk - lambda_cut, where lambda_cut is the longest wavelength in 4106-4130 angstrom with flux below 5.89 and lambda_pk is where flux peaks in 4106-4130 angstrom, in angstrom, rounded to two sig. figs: -12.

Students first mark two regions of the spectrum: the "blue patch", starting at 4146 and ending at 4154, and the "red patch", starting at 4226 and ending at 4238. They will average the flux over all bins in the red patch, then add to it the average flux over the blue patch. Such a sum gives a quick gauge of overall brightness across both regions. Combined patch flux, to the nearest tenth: 11.6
